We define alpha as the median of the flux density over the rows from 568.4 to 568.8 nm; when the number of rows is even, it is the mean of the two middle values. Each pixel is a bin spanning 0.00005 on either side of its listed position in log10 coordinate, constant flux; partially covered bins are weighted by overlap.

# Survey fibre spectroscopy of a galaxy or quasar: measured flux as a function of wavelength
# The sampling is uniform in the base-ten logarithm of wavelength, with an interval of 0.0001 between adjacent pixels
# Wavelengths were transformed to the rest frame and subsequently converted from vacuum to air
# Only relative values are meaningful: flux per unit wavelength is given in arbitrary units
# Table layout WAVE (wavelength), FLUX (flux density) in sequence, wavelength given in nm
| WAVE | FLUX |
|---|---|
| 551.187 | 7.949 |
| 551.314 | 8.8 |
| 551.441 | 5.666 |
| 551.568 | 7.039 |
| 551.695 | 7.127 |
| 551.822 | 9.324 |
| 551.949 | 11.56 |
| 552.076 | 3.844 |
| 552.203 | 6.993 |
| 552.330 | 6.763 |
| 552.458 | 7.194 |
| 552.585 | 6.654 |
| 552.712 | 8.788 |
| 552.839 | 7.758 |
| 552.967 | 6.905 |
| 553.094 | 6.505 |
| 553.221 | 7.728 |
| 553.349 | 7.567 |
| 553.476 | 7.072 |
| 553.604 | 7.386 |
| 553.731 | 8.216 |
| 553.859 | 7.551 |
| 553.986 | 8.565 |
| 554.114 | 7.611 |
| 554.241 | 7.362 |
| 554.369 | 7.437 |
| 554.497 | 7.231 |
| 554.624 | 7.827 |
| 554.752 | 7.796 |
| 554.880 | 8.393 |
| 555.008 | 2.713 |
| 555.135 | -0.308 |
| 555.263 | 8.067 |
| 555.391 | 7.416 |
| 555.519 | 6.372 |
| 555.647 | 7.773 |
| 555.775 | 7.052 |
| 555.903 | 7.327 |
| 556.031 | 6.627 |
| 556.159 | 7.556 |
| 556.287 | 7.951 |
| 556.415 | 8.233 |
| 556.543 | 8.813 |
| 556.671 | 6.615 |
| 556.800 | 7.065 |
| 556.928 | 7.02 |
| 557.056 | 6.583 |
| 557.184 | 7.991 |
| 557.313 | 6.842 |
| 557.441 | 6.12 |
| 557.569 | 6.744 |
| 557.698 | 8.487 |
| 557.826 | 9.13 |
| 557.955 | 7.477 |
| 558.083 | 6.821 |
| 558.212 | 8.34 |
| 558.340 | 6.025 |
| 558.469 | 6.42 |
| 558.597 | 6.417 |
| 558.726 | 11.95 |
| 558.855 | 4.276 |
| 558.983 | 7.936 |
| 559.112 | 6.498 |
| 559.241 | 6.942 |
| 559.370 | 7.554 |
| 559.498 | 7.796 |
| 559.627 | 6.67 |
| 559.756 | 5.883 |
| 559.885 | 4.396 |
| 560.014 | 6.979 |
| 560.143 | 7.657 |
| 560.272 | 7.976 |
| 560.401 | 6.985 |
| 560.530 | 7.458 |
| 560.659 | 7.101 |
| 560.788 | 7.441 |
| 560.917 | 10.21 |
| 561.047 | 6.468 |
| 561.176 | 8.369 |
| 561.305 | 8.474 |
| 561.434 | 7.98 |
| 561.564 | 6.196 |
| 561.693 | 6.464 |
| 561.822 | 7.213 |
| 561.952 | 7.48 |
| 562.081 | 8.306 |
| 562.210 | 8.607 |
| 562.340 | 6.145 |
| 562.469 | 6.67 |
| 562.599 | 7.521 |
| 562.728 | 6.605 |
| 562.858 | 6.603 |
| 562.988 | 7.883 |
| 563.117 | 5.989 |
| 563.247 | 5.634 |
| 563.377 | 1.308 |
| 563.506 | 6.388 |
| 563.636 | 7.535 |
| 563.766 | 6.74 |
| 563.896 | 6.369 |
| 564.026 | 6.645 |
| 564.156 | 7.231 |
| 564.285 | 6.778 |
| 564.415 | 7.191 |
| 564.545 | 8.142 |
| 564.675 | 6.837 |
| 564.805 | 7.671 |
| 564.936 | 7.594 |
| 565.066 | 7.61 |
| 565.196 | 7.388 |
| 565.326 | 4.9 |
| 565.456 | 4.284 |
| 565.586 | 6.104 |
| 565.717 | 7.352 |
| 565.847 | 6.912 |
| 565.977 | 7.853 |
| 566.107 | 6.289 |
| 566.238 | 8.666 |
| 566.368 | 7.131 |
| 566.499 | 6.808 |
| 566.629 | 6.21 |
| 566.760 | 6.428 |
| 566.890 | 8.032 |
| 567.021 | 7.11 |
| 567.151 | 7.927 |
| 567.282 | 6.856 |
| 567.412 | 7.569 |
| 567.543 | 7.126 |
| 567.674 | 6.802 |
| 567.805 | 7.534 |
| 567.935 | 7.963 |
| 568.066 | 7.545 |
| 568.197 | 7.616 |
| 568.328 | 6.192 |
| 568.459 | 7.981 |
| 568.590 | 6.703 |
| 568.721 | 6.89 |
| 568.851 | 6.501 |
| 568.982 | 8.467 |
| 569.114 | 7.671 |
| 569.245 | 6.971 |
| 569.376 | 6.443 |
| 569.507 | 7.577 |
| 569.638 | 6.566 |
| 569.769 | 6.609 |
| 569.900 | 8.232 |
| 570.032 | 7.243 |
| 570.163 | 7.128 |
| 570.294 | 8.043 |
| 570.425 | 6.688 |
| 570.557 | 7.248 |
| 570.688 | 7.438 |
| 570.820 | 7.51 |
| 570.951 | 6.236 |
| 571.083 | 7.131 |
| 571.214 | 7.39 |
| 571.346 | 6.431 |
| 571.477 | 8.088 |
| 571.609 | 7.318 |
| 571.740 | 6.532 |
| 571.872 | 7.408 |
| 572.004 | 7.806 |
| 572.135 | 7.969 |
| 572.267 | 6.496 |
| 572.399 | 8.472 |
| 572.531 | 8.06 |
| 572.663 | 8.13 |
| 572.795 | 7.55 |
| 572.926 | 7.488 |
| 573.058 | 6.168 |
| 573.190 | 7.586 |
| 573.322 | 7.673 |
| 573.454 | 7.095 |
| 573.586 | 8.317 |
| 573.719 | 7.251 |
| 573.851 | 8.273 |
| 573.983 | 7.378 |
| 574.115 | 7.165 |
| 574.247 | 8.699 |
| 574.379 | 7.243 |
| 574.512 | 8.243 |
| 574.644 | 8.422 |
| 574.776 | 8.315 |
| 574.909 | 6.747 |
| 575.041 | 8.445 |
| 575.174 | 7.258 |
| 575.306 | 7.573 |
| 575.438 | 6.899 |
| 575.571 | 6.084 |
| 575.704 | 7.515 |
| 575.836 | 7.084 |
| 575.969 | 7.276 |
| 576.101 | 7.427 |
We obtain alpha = 6.9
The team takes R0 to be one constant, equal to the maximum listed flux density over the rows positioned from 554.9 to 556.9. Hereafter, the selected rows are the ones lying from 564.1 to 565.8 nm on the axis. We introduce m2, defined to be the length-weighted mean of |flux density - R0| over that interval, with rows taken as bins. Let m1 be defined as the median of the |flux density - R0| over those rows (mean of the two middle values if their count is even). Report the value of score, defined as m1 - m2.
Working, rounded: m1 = 1.58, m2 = 2.0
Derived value -0.38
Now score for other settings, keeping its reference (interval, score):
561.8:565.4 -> -0.20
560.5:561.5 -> 0.14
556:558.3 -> 0.16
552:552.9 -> -0.15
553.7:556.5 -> -0.52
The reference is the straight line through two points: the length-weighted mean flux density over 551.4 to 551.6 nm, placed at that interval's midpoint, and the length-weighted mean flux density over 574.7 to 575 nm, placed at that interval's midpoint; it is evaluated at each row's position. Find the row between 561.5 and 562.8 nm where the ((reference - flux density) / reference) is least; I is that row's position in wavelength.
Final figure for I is 562.210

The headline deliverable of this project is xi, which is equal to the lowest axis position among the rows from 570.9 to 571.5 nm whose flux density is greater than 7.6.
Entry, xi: 571.477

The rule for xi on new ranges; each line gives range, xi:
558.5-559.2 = 558.726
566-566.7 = 566.238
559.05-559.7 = 559.498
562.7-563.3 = 562.988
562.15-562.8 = 562.210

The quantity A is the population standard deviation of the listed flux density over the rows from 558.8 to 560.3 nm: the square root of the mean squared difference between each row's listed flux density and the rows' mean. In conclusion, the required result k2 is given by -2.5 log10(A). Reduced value -0.22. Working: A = 1.2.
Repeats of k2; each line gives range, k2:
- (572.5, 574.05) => 0.60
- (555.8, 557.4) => 0.39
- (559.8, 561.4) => -0.30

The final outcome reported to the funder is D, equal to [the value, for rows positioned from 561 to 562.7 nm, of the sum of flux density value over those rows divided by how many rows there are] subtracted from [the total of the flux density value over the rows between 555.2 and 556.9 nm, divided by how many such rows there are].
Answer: 0.07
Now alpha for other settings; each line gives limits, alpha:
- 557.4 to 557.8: 6.7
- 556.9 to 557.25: 7.0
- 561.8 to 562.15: 7.5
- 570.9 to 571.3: 7.1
